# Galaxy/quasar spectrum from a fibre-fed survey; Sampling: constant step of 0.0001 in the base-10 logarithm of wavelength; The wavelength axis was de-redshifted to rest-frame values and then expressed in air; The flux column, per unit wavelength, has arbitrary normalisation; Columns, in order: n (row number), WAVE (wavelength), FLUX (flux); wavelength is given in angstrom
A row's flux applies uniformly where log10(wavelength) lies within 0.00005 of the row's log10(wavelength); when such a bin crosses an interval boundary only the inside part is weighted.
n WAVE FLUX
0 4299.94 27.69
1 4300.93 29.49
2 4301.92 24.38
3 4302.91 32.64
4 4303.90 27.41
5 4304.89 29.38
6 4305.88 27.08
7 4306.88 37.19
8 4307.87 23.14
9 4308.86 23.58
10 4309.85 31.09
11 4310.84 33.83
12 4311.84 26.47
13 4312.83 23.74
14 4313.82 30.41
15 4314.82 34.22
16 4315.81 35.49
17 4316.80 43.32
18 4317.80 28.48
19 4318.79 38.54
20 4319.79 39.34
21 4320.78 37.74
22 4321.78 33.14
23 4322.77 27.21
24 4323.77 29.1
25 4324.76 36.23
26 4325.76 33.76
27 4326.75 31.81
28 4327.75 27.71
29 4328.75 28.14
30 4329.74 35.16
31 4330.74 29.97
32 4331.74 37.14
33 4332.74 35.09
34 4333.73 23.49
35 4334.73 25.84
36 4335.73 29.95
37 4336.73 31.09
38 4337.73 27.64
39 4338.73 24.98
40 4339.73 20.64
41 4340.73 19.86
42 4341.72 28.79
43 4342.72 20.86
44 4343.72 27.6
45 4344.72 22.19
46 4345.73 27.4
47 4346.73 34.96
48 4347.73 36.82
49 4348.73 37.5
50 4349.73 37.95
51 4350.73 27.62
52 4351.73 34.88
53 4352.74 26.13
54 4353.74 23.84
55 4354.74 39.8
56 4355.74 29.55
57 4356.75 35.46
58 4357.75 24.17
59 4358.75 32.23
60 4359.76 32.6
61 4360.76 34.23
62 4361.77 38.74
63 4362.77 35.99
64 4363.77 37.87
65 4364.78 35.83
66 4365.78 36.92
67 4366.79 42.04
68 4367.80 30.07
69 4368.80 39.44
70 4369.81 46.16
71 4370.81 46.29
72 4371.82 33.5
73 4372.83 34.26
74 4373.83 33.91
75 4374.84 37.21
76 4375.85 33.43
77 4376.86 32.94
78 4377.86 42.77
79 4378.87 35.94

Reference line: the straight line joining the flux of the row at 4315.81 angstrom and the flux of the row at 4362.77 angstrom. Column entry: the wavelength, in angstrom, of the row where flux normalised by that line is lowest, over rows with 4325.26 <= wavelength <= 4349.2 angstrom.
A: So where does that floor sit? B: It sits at 4340.73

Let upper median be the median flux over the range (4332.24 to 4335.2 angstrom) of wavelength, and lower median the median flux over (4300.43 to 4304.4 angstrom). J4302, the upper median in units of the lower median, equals 0.91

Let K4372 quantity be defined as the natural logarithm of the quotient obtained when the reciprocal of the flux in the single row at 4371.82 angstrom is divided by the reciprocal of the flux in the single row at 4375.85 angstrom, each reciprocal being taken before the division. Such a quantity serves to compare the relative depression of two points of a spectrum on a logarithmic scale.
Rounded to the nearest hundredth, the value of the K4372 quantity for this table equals 0.00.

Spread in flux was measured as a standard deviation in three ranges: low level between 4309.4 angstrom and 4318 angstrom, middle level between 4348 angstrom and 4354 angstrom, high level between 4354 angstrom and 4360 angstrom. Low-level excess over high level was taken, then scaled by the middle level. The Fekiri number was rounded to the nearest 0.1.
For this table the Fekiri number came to 0.1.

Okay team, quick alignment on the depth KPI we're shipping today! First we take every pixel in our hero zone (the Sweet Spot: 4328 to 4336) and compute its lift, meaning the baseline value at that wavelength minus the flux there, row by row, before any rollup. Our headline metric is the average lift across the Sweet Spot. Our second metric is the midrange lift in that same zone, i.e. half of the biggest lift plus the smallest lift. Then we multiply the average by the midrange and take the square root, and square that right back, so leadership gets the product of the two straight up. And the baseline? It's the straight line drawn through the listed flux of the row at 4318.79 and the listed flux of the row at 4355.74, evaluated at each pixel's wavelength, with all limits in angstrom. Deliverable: 23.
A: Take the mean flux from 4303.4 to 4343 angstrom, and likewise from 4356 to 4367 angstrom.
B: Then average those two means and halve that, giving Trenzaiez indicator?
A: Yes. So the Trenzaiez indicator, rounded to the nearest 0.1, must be 16.3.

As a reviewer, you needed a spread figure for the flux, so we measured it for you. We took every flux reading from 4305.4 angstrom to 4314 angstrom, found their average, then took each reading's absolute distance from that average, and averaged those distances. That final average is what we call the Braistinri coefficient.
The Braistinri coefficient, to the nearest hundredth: 4.11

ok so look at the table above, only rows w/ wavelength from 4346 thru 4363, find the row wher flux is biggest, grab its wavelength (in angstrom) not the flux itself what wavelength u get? 4354.74 angstrom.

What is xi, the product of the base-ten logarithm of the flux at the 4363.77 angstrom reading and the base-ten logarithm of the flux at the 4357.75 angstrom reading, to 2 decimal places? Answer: 2.18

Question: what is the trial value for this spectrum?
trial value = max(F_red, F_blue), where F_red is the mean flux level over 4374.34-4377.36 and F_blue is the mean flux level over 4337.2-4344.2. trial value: 34.5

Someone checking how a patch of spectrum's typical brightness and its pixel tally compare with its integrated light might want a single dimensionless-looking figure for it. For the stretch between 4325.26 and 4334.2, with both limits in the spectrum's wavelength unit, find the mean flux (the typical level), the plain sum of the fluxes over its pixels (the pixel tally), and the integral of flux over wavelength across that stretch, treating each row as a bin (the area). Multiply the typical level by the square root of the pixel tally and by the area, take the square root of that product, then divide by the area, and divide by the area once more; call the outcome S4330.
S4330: 0.0049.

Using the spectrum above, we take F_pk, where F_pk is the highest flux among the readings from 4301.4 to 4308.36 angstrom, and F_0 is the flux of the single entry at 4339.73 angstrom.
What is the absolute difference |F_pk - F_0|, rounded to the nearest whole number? 17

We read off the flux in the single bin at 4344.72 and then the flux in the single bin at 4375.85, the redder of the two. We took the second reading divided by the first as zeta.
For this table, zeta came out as 1.51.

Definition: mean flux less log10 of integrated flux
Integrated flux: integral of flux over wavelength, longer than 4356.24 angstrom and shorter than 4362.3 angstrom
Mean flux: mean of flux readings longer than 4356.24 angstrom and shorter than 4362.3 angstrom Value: 31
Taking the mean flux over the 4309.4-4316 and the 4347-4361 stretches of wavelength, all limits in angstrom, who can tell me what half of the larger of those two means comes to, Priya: 16.2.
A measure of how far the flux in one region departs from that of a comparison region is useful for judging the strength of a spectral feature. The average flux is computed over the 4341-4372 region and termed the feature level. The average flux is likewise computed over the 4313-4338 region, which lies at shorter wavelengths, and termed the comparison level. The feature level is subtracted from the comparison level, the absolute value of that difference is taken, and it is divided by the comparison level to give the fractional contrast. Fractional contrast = 0.03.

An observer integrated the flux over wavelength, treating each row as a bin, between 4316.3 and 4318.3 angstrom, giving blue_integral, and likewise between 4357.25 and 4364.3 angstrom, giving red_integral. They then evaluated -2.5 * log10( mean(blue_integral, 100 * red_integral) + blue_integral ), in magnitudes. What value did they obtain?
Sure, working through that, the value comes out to -10.2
